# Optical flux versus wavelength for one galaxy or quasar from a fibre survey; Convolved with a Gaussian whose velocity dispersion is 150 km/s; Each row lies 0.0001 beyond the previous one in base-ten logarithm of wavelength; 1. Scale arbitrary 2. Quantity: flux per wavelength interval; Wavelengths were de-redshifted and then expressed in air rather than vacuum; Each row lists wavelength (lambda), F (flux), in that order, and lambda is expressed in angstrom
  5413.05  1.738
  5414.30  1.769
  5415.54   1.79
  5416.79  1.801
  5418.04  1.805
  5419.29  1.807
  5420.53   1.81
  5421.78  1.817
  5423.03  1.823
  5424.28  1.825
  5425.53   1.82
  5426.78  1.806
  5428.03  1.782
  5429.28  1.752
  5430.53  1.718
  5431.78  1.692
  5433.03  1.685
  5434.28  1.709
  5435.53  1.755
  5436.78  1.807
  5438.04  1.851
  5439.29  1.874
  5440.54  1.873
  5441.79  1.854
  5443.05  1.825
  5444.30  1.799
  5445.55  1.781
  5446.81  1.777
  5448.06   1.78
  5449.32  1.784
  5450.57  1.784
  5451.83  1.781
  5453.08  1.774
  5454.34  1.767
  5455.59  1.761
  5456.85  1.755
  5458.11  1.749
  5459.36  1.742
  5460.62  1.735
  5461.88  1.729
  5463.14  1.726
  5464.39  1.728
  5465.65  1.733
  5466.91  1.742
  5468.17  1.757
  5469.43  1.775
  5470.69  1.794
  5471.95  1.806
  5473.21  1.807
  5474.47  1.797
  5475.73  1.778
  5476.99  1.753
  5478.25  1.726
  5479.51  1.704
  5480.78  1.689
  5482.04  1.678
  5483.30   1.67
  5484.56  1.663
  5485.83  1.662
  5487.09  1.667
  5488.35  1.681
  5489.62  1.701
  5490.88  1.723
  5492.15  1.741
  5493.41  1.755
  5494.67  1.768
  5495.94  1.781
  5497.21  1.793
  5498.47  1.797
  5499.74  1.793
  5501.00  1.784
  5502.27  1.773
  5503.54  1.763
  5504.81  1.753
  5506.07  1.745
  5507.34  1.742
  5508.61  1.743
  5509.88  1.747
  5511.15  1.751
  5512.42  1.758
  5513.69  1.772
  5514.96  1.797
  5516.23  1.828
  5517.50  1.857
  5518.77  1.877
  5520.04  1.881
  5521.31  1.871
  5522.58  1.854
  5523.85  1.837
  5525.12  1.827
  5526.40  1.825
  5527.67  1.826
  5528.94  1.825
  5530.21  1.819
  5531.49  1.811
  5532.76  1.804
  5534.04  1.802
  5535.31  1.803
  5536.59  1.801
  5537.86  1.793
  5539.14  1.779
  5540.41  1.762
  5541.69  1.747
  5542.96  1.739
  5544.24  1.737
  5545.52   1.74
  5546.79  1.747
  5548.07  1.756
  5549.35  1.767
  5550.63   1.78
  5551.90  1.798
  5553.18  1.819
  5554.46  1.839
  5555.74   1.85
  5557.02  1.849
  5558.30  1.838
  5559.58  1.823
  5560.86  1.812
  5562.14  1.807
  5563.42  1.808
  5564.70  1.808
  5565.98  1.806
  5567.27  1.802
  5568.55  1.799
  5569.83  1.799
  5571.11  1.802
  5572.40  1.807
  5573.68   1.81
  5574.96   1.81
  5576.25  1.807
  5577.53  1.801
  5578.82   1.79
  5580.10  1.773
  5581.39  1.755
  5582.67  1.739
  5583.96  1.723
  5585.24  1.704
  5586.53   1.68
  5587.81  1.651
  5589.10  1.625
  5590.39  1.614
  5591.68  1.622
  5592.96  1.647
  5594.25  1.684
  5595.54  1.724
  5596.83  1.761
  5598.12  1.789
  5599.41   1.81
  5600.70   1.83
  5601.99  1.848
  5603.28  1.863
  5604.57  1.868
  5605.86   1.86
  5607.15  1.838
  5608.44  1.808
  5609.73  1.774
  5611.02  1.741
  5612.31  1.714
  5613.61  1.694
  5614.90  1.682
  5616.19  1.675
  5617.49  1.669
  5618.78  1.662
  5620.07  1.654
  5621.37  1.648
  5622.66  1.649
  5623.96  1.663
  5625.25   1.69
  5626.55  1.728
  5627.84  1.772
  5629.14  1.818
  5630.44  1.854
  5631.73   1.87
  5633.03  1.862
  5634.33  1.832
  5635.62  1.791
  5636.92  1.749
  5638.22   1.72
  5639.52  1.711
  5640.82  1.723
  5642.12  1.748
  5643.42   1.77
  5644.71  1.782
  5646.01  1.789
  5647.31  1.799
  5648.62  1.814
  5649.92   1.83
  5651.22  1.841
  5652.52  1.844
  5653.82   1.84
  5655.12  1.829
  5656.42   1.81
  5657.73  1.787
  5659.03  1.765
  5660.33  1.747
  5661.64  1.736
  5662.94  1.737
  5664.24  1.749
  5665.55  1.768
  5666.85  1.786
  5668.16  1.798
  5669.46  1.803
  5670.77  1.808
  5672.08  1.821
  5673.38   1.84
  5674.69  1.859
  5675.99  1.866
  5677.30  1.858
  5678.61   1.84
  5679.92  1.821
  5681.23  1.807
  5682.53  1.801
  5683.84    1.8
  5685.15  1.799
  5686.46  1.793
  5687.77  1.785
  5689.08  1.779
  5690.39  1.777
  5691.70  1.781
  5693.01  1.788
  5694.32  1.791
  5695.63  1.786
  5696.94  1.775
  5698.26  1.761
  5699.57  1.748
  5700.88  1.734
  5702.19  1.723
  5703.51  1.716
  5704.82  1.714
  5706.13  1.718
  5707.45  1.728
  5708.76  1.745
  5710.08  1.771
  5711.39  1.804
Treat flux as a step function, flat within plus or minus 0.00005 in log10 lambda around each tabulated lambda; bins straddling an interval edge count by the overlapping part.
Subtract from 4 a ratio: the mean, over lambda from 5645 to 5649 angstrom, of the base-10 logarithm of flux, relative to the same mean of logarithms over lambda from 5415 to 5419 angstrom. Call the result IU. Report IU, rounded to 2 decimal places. 3.00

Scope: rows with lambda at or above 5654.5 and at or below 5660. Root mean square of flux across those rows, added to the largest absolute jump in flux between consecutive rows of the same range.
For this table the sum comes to 1.82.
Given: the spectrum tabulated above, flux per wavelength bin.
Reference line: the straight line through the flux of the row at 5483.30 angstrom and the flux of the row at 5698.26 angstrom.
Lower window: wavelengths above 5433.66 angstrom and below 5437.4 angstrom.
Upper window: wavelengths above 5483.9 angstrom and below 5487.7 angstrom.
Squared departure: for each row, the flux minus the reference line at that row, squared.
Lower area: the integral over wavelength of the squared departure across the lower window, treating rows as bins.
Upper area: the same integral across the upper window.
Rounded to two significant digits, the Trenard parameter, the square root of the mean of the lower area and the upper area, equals 0.16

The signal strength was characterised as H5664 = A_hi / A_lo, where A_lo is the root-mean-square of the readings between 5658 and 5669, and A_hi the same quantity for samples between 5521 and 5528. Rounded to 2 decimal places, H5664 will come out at 1.04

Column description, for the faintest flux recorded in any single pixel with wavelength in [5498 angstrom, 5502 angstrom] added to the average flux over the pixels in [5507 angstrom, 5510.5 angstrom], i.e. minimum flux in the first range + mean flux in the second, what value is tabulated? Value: 3.53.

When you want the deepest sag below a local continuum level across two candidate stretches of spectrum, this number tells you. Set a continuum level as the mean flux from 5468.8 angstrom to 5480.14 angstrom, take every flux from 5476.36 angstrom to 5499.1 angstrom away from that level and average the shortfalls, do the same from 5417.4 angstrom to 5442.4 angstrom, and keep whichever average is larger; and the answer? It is 0.052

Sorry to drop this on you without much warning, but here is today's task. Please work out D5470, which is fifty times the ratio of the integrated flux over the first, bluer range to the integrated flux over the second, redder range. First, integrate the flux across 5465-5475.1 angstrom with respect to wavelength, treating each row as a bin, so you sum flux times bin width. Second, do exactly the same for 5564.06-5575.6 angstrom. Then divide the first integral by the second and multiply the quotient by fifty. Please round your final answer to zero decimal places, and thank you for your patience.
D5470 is 43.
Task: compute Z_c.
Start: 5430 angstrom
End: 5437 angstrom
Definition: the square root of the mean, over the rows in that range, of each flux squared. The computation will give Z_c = 1.73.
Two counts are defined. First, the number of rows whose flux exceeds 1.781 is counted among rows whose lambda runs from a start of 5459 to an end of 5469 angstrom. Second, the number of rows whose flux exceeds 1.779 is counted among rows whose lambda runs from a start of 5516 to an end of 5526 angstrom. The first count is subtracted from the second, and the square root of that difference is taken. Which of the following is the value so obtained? 2.8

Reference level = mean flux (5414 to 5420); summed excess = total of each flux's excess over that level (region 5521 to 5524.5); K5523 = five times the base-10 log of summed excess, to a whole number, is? -4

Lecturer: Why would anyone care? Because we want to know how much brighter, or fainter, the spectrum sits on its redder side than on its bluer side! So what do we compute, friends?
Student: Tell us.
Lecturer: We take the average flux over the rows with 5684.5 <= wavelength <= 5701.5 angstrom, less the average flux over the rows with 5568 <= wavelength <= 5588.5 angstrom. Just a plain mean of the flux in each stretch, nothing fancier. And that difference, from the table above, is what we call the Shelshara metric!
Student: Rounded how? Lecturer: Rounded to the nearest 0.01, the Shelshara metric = 0.01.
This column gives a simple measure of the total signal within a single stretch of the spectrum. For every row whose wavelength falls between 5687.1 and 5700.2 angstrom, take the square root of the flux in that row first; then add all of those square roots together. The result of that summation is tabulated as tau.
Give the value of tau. 13.3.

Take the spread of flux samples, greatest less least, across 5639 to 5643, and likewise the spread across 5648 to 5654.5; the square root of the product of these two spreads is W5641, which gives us 0.033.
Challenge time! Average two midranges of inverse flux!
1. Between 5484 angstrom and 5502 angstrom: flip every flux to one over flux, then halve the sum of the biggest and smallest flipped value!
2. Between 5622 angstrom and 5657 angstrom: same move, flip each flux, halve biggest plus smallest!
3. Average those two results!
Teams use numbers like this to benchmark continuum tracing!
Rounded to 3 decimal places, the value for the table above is 0.575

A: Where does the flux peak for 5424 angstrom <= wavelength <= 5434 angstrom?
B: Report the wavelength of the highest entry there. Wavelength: 5424.28 angstrom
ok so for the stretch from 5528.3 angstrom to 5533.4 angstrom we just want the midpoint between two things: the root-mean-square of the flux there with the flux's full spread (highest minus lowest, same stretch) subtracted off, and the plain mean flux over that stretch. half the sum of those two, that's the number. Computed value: 1.80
